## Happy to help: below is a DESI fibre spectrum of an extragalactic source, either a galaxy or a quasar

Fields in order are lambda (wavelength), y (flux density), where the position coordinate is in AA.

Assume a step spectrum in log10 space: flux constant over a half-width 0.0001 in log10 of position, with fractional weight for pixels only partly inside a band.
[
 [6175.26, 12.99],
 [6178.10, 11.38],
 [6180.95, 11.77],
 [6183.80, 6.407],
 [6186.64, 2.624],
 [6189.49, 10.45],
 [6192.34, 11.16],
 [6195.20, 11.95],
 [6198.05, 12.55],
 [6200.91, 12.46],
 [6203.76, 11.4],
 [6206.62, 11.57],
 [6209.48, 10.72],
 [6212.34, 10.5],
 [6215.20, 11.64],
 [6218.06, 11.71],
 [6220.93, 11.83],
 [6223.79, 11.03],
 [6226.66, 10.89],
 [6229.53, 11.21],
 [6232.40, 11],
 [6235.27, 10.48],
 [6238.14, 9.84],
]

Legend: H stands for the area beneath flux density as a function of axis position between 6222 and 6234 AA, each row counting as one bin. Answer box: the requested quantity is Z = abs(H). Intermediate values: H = 133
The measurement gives 133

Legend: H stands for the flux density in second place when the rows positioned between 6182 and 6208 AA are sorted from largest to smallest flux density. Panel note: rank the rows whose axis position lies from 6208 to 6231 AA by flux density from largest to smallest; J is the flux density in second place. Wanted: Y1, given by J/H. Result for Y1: 0.94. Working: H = 12.46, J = 11.71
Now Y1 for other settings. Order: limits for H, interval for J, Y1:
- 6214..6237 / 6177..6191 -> 0.97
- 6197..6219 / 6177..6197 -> 0.94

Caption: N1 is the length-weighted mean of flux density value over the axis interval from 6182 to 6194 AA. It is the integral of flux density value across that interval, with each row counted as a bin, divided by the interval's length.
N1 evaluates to 7.9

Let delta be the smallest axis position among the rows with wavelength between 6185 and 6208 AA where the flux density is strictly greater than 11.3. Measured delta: 6195.20 AA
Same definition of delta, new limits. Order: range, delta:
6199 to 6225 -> 6200.91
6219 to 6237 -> 6220.93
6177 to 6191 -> 6178.10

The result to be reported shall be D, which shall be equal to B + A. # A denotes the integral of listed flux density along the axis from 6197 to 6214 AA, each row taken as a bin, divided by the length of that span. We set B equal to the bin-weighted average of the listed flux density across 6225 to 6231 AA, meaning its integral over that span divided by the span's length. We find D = 22.6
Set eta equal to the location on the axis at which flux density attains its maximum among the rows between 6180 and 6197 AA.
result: 6195.20 AA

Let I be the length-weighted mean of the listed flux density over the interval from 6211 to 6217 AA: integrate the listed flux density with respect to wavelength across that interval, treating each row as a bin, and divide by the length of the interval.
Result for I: 11.1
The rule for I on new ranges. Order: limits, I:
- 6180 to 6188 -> 6.7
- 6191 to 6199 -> 11.8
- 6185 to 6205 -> 10.3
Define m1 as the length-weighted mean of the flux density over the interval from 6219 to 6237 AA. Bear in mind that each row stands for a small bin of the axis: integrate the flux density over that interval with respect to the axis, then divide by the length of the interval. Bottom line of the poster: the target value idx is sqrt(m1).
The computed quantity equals 3.33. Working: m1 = 11.1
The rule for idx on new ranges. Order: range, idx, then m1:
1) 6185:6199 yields 3.10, 9.6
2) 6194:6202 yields 3.51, 12.3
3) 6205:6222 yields 3.36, 11.3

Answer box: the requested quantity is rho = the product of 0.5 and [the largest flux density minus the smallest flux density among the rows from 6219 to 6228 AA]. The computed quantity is 0.5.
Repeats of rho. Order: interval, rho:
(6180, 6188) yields 4.6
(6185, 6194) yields 4.3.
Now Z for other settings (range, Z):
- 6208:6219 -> 122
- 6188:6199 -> 126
